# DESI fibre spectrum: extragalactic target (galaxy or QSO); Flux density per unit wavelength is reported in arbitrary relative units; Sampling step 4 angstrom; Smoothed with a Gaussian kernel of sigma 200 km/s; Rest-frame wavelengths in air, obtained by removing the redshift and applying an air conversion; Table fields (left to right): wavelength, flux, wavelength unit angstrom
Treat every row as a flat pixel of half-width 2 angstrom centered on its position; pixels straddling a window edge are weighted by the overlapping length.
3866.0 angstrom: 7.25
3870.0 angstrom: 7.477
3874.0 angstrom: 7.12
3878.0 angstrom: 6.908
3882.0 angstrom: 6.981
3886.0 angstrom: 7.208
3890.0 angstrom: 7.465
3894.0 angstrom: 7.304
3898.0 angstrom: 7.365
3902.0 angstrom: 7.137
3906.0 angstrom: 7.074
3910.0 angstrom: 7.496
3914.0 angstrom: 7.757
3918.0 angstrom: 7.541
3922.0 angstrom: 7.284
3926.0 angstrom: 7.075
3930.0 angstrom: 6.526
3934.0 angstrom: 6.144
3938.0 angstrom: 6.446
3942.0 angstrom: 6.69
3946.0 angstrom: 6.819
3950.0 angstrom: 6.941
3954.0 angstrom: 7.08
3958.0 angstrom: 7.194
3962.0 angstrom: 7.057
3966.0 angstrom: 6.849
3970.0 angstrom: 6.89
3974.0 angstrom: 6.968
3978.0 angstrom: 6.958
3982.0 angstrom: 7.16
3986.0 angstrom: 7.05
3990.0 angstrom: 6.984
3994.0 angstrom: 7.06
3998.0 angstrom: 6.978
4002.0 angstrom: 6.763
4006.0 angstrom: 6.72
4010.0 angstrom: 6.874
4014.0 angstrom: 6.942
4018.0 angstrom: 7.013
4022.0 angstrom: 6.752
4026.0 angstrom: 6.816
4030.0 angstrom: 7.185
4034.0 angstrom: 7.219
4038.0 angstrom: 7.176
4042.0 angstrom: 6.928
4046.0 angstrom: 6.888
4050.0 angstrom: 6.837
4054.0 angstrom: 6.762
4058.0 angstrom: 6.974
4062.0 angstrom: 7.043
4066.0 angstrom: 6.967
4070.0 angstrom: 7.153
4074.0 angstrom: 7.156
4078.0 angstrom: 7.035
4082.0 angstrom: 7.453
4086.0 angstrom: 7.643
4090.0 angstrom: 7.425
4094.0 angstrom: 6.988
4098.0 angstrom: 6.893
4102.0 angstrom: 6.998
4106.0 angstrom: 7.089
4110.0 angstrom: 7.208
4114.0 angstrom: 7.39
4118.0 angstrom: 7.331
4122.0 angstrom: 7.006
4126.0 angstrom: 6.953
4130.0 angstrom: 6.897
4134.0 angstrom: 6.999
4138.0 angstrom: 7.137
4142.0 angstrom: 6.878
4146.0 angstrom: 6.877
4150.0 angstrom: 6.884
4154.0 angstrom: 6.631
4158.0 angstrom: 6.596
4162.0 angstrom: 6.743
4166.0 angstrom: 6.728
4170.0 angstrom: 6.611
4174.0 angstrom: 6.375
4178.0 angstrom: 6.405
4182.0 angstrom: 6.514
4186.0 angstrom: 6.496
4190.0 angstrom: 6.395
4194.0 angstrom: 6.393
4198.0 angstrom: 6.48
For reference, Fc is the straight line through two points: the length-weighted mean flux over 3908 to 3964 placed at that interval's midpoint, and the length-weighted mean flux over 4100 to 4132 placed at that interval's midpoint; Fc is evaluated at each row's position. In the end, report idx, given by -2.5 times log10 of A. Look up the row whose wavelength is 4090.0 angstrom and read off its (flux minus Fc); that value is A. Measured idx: 1.2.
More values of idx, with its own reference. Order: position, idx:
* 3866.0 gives 1.4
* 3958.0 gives 1.9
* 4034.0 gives 2.0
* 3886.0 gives 1.6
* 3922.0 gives 1.3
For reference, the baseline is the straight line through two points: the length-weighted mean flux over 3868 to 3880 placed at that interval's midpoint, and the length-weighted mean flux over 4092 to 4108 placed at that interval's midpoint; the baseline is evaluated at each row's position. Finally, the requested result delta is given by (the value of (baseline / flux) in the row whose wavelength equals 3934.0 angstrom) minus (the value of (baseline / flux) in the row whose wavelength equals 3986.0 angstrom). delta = 0.155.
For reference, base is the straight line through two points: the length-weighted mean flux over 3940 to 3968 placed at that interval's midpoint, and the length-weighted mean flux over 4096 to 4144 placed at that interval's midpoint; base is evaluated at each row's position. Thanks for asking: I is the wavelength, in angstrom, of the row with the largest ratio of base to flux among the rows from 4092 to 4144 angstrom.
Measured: 4142.0 angstrom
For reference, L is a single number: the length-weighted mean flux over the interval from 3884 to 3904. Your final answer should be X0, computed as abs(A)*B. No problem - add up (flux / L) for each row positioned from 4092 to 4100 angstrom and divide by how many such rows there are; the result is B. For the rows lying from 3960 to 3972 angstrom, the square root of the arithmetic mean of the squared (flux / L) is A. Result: 0.904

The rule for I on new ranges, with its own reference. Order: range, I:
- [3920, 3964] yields 3934.0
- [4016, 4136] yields 4054.0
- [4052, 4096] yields 4054.0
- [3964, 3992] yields 3966.0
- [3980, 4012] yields 4006.0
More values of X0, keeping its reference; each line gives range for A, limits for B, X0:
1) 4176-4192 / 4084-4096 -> 0.891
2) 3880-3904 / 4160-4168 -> 0.917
